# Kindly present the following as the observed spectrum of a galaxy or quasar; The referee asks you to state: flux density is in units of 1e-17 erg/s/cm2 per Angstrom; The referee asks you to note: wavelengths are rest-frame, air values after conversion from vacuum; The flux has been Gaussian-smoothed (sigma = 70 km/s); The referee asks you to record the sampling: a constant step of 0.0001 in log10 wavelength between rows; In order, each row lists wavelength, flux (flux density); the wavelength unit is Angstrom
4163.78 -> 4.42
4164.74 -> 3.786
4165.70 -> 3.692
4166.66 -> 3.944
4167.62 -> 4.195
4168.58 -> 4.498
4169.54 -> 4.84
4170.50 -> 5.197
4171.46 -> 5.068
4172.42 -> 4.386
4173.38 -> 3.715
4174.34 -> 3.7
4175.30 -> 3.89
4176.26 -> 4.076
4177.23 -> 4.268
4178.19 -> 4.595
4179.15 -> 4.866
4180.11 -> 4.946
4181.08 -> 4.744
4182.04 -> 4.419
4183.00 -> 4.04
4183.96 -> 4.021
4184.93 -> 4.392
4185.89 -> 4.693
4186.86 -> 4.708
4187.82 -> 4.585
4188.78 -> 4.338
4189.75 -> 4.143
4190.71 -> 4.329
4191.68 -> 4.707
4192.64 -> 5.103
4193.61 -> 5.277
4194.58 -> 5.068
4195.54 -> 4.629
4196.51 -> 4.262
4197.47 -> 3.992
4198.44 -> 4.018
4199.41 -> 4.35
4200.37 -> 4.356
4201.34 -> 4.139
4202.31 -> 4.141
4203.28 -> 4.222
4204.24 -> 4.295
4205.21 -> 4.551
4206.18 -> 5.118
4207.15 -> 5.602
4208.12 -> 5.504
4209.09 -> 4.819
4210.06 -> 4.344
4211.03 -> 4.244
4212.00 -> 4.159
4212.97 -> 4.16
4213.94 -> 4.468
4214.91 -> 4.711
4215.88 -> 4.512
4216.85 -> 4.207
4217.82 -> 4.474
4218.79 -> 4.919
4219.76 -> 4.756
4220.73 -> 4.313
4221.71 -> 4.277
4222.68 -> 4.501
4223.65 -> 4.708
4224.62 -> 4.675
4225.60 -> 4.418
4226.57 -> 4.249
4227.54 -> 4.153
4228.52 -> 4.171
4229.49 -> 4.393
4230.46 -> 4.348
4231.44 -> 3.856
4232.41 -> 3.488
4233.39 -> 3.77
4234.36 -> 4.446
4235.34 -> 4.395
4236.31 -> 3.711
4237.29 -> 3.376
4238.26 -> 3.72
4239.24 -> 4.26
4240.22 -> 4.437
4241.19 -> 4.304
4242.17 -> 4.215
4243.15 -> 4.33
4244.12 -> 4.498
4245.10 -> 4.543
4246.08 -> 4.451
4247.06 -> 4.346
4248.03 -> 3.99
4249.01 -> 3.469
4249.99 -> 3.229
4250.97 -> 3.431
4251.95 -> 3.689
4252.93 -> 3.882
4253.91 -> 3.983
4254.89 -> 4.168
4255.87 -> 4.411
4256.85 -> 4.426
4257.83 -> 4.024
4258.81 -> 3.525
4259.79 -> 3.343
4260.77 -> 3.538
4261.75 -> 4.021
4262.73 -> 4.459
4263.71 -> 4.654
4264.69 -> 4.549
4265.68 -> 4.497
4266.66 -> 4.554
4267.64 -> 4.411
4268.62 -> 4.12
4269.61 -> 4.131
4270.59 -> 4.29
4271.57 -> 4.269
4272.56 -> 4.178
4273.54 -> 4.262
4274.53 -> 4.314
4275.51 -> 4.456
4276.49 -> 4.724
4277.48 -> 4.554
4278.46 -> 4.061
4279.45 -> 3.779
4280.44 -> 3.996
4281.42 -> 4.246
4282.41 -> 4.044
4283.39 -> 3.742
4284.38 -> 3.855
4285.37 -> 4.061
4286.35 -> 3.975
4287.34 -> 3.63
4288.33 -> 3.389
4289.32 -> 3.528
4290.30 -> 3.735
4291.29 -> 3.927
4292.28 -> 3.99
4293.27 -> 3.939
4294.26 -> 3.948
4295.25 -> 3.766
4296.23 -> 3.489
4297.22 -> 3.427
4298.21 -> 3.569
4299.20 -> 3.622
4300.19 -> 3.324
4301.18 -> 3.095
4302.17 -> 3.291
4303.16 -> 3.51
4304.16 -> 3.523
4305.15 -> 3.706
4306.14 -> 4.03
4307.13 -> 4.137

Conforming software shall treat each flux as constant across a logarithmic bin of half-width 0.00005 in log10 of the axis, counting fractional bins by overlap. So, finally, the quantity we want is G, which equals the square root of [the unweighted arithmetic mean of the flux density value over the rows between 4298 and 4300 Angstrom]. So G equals 1.90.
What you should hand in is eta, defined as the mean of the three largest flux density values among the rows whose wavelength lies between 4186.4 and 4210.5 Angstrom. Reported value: 5.5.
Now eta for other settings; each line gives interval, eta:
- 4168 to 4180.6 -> 5.1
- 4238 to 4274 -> 4.6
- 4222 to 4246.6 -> 4.6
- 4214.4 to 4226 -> 4.8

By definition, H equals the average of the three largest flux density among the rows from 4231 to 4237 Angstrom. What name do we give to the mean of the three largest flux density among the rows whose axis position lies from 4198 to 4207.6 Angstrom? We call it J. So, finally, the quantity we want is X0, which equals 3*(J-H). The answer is 2.6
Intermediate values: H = 4.2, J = 5.1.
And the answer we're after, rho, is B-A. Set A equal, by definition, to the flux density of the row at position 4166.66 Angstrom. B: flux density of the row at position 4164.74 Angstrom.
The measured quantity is -0.2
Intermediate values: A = 3.944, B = 3.786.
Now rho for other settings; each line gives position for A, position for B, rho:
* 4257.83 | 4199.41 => 0.3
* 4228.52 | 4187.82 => 0.4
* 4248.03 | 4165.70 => -0.3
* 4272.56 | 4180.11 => 0.8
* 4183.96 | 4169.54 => 0.8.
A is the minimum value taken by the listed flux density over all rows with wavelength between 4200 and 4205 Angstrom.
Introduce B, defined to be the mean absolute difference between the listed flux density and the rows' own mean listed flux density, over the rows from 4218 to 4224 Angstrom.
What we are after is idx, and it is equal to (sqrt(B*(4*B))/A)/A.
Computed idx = 0.025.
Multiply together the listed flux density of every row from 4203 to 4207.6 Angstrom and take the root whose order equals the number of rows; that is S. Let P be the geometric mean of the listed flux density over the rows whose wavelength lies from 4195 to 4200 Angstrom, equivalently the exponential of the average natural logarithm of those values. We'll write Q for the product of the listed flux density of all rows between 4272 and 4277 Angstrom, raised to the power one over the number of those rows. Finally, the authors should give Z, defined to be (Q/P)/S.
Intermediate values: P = 4.24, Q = 4.38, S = 4.7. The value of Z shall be 0.22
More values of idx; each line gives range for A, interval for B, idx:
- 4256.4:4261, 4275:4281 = 0.057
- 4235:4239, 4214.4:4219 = 0.035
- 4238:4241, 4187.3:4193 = 0.038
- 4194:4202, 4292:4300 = 0.024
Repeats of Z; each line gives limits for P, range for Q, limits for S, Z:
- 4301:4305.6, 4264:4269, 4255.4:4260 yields 0.33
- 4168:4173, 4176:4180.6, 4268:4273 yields 0.23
